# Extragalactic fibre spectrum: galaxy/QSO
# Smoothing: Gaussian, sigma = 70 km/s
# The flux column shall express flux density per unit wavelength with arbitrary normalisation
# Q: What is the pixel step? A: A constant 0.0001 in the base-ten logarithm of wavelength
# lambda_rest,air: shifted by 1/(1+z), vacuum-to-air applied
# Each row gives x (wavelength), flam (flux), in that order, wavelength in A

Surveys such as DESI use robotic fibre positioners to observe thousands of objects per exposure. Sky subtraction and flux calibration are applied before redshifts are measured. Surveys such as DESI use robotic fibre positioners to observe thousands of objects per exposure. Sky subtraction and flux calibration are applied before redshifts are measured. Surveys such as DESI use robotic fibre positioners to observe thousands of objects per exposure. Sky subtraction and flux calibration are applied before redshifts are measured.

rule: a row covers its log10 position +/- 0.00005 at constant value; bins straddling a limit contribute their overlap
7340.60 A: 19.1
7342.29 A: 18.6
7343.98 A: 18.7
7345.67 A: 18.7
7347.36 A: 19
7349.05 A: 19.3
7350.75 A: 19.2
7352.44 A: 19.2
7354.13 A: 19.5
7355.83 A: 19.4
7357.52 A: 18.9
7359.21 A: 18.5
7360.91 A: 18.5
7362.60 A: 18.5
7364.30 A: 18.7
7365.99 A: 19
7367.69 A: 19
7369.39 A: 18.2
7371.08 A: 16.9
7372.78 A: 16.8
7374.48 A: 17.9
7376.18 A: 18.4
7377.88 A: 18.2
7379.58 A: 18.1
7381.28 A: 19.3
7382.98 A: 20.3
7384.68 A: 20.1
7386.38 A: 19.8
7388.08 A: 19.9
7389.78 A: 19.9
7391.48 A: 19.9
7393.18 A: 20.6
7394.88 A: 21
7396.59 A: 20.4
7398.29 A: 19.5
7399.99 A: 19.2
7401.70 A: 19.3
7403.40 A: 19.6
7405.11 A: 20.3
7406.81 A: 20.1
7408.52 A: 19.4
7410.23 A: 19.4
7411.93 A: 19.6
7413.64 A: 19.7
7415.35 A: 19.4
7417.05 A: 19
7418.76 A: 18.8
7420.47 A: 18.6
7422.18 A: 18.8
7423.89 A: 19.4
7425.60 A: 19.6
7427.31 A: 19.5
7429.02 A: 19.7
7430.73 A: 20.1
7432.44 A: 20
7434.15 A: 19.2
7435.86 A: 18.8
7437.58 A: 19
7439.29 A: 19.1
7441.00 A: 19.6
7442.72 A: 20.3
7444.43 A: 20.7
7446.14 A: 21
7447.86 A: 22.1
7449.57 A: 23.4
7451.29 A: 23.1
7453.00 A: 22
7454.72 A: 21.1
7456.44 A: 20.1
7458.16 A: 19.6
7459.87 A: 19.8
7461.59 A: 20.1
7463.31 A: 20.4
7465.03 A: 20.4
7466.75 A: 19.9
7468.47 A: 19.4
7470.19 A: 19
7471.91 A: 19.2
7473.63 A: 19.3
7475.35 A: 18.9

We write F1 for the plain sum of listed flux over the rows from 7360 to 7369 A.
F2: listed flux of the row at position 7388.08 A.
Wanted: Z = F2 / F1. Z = 0.212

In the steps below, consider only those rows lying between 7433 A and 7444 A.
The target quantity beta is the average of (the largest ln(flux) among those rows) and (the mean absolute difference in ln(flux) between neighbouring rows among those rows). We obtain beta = 1.515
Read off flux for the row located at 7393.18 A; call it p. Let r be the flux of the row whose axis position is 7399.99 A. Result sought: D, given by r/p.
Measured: 0.93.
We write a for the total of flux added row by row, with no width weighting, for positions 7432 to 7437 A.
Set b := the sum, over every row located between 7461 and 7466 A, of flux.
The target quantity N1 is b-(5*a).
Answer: -229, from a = 58.0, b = 60.9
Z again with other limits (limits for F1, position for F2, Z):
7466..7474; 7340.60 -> 0.197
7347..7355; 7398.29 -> 0.203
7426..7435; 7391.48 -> 0.202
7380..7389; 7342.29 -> 0.187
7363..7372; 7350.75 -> 0.209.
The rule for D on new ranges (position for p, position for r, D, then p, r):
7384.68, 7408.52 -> 0.97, 20.1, 19.4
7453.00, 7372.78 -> 0.76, 22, 16.8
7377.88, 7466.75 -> 1.09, 18.2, 19.9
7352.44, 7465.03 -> 1.06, 19.2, 20.4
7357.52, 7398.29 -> 1.03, 18.9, 19.5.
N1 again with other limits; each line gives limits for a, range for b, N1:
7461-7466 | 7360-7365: -249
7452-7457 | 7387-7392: -256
